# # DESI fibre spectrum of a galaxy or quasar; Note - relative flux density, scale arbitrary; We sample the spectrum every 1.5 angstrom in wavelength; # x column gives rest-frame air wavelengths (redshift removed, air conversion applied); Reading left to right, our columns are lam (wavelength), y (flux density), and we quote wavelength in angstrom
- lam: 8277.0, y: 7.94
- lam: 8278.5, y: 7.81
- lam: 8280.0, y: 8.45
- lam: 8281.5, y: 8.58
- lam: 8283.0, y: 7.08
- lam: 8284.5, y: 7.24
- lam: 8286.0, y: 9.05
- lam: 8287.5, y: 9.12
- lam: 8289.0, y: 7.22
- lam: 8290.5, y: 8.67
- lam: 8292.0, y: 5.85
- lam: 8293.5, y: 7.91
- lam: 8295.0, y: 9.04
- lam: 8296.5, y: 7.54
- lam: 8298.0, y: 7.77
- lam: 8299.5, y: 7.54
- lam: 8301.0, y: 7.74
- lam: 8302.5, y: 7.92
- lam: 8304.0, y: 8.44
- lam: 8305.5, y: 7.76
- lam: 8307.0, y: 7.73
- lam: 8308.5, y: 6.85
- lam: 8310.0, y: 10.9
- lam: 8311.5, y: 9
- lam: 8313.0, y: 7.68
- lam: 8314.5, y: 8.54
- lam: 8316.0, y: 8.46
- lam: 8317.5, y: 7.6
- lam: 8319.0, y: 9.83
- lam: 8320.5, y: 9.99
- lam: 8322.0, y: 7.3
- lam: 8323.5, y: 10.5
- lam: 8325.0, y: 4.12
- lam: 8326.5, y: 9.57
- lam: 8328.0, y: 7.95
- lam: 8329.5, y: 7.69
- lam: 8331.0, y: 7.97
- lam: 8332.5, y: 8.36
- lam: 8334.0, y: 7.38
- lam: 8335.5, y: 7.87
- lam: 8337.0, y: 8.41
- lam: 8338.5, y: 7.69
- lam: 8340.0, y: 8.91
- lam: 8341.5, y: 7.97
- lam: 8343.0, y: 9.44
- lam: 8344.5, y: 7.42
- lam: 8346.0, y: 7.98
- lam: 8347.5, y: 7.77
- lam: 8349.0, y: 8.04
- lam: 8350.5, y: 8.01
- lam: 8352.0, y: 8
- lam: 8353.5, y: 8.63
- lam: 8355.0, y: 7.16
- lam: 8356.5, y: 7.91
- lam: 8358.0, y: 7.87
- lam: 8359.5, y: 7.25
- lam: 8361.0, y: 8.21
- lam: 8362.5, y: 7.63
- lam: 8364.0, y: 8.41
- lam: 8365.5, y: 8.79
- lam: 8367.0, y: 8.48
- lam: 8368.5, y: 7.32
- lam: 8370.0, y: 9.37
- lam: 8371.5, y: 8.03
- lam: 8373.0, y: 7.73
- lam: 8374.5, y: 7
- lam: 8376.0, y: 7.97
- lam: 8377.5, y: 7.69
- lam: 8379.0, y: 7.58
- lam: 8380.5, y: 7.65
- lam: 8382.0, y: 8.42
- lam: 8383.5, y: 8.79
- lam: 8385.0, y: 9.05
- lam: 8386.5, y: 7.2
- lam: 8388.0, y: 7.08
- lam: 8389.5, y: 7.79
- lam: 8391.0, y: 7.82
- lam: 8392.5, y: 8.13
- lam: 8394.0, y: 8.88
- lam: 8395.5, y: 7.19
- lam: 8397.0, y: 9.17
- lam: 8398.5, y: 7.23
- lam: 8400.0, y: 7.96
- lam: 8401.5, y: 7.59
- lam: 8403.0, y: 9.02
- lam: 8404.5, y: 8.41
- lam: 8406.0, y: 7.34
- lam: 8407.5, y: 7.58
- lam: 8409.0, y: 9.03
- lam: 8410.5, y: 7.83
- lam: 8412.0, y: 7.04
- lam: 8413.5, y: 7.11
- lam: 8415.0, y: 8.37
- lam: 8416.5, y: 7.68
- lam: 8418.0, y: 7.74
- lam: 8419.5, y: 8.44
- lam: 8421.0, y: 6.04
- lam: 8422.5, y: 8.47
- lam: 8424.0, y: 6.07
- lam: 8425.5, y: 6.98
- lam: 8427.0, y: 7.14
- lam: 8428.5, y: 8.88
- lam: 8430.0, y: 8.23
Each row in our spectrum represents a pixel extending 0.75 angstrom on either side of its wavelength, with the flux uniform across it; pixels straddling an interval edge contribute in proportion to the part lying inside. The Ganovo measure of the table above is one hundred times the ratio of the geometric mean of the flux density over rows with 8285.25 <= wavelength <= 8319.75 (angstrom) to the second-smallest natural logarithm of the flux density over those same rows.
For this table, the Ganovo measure 422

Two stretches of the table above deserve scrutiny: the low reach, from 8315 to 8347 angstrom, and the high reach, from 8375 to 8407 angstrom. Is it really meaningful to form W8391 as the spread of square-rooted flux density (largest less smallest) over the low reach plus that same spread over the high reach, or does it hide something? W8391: 1.6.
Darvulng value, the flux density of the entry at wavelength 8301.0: 7.74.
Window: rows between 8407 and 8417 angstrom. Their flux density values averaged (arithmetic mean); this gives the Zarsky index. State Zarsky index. 7.81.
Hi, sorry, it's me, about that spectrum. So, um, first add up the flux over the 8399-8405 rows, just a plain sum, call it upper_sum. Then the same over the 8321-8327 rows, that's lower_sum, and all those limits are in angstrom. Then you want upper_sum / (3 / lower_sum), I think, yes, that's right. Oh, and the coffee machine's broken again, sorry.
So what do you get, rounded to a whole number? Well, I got 346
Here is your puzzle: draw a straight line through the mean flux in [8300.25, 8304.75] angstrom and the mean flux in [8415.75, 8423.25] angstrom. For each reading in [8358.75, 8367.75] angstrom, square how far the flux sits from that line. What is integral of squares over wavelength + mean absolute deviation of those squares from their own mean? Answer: 3.5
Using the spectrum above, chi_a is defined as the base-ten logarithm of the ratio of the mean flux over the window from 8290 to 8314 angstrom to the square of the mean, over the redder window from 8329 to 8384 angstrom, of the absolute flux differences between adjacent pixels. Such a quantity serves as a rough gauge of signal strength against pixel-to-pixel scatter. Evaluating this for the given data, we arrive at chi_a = 1.23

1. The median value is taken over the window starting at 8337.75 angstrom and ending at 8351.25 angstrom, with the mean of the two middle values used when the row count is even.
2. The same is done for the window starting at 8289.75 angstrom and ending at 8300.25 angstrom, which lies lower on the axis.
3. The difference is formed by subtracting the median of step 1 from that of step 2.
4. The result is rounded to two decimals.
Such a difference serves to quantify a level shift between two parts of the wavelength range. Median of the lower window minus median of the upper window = -0.21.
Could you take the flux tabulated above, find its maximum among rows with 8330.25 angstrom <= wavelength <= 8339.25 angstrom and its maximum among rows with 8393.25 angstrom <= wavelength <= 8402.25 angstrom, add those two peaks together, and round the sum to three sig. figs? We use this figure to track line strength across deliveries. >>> 17.6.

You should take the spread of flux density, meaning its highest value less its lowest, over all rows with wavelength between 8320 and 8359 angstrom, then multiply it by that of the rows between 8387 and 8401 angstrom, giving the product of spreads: 13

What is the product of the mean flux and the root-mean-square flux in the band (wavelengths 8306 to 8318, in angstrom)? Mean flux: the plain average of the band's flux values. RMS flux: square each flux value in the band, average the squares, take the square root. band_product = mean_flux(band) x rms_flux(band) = 70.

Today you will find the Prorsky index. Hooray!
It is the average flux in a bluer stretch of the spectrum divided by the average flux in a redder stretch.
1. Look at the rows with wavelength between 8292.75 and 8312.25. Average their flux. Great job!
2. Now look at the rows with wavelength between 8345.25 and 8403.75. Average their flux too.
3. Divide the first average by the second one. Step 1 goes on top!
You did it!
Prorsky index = 1.02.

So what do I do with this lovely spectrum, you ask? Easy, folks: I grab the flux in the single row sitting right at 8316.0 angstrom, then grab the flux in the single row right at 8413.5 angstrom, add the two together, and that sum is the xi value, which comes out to 15.6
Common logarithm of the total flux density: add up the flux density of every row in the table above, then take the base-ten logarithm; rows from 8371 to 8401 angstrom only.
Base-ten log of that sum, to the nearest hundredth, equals 2.20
